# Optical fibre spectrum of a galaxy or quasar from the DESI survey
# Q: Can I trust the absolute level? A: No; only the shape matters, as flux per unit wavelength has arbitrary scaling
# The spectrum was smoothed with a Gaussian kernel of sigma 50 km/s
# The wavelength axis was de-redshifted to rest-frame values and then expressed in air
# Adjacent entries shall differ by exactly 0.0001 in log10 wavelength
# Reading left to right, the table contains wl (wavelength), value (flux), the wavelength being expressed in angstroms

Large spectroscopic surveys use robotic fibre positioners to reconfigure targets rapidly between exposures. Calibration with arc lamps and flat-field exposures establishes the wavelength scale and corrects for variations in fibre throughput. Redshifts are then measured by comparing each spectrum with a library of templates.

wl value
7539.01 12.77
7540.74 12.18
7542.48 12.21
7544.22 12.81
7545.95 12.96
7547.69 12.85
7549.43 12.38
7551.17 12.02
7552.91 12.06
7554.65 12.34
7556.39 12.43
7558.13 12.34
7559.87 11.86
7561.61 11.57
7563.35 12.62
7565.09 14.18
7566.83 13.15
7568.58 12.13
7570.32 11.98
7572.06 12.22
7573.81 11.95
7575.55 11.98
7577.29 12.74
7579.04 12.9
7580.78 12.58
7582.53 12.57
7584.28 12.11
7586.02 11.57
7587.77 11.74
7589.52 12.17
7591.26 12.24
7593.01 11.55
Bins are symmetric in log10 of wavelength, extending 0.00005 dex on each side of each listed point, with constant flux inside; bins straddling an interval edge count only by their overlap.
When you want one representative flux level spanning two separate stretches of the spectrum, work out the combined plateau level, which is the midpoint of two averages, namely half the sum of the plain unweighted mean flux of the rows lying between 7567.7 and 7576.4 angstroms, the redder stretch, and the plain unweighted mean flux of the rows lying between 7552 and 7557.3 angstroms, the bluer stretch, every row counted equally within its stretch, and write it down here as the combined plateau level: 12.2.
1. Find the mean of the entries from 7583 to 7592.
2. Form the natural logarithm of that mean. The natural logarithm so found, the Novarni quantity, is 2.48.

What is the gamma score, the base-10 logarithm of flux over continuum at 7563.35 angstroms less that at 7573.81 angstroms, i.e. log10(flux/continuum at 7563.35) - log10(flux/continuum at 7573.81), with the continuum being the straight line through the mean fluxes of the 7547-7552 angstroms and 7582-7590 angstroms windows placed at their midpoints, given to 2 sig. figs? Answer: 0.020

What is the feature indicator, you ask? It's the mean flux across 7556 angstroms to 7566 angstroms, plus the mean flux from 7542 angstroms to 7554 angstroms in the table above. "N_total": 25.0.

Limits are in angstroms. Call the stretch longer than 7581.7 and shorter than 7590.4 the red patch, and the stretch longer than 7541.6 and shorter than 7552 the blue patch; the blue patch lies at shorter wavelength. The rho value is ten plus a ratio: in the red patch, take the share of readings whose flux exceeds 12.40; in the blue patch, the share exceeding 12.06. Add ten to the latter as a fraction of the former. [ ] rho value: 14.2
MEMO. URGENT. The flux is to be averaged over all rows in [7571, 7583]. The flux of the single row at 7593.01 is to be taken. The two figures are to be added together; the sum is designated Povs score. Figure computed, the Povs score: 24.0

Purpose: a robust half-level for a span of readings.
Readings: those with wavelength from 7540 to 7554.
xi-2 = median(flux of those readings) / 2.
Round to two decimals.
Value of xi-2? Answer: 6.15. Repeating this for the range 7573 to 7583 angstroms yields 6.29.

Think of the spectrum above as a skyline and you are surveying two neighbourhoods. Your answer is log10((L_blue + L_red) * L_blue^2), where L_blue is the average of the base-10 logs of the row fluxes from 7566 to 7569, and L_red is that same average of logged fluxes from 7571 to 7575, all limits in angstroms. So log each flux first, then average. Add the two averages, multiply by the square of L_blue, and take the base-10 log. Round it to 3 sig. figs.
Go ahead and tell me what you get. 0.423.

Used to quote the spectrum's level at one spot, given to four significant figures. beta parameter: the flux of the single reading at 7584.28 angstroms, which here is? 12.11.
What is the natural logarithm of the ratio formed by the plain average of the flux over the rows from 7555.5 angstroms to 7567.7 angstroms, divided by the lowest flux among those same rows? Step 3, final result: 0.085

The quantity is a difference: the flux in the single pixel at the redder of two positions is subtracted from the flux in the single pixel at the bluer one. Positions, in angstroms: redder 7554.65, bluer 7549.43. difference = 0.04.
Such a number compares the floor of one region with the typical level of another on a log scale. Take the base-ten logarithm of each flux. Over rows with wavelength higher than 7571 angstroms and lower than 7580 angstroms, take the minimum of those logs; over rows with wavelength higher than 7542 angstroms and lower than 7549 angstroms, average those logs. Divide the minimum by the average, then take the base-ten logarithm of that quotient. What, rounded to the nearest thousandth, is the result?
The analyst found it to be -0.011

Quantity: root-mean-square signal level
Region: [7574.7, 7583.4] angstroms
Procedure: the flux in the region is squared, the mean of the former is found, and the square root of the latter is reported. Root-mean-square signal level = 12.6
